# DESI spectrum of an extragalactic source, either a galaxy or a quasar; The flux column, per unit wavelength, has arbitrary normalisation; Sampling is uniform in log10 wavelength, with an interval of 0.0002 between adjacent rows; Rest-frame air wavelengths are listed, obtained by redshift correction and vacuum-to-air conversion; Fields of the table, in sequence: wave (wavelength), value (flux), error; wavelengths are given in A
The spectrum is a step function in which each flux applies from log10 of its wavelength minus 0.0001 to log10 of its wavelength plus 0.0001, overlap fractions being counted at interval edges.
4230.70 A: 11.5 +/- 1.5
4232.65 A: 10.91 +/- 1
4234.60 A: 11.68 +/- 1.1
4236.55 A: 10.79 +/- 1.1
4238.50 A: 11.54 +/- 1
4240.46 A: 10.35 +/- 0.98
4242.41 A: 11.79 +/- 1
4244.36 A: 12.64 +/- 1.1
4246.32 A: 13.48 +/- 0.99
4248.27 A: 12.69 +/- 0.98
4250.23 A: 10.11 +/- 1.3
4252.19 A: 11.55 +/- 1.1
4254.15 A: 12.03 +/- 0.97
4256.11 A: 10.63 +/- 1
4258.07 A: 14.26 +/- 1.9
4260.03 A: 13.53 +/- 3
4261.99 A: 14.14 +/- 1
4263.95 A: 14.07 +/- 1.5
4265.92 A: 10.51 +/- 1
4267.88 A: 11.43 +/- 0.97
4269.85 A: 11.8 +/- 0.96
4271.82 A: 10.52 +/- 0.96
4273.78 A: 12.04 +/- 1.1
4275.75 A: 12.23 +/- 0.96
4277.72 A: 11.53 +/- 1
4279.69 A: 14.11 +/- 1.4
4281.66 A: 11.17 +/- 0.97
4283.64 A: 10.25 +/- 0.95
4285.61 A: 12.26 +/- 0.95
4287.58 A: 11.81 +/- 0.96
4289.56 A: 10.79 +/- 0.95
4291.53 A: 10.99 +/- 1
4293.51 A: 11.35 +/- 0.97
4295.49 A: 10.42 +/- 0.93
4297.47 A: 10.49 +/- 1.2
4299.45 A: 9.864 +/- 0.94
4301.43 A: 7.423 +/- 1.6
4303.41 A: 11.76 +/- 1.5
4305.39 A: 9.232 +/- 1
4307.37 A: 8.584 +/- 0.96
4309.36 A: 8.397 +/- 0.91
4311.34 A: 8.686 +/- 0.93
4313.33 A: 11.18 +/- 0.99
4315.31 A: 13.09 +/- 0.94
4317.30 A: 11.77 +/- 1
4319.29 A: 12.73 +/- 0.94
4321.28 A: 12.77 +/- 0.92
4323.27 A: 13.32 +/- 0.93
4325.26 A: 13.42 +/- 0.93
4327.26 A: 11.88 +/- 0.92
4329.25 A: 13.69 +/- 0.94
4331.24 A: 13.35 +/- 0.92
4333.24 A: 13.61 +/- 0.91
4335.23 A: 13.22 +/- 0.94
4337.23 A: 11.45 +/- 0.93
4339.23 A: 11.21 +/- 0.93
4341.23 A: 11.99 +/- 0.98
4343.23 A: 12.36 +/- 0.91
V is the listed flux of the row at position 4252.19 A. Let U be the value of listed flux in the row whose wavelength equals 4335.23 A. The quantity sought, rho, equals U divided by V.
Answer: 1.14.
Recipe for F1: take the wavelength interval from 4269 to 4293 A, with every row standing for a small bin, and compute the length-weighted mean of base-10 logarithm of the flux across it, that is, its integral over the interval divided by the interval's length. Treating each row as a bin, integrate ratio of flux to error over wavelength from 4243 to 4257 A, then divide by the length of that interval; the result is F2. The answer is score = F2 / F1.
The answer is 10.7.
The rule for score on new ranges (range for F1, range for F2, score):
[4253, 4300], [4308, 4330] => 11.8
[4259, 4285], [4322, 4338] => 13.0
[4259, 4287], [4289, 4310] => 8.7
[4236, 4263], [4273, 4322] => 10.0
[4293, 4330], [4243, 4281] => 10.5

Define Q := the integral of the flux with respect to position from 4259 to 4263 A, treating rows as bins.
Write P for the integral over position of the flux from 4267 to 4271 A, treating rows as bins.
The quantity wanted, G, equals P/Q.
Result 0.8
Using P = 46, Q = 55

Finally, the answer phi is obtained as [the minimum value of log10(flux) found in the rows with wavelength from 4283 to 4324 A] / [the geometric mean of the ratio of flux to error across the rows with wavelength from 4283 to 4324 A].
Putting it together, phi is 0.082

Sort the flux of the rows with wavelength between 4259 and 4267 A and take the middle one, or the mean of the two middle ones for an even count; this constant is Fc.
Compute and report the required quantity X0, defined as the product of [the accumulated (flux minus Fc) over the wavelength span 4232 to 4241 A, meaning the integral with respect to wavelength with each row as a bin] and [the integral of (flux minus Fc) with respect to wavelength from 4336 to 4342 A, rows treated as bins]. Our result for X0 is 321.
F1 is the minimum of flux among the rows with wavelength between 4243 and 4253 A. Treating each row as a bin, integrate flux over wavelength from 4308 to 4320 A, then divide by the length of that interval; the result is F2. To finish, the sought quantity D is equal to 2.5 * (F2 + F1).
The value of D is 52.4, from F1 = 10.11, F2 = 10.9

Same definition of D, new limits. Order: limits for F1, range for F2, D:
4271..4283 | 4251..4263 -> 57.9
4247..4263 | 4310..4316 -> 52.1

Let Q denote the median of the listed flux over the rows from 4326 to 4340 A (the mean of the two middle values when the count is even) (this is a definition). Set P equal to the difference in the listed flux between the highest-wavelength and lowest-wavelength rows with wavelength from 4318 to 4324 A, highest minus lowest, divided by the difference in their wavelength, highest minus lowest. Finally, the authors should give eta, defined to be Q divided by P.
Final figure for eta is 89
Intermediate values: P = 0.15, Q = 13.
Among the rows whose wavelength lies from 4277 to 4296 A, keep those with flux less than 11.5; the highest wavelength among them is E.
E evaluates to 4295.49 A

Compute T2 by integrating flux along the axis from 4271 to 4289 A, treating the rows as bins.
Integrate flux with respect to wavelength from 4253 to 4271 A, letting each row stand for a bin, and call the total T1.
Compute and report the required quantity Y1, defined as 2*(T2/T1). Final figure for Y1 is 1.9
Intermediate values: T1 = 224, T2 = 212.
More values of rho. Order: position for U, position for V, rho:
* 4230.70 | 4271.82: 1.09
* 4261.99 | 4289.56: 1.31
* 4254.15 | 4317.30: 1.02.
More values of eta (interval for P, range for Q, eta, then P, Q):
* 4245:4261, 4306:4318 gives 2724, 0.00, 10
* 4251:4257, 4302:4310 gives -38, -0.23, 9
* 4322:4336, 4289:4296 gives -1302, -0.01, 11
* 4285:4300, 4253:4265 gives -80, -0.17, 14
